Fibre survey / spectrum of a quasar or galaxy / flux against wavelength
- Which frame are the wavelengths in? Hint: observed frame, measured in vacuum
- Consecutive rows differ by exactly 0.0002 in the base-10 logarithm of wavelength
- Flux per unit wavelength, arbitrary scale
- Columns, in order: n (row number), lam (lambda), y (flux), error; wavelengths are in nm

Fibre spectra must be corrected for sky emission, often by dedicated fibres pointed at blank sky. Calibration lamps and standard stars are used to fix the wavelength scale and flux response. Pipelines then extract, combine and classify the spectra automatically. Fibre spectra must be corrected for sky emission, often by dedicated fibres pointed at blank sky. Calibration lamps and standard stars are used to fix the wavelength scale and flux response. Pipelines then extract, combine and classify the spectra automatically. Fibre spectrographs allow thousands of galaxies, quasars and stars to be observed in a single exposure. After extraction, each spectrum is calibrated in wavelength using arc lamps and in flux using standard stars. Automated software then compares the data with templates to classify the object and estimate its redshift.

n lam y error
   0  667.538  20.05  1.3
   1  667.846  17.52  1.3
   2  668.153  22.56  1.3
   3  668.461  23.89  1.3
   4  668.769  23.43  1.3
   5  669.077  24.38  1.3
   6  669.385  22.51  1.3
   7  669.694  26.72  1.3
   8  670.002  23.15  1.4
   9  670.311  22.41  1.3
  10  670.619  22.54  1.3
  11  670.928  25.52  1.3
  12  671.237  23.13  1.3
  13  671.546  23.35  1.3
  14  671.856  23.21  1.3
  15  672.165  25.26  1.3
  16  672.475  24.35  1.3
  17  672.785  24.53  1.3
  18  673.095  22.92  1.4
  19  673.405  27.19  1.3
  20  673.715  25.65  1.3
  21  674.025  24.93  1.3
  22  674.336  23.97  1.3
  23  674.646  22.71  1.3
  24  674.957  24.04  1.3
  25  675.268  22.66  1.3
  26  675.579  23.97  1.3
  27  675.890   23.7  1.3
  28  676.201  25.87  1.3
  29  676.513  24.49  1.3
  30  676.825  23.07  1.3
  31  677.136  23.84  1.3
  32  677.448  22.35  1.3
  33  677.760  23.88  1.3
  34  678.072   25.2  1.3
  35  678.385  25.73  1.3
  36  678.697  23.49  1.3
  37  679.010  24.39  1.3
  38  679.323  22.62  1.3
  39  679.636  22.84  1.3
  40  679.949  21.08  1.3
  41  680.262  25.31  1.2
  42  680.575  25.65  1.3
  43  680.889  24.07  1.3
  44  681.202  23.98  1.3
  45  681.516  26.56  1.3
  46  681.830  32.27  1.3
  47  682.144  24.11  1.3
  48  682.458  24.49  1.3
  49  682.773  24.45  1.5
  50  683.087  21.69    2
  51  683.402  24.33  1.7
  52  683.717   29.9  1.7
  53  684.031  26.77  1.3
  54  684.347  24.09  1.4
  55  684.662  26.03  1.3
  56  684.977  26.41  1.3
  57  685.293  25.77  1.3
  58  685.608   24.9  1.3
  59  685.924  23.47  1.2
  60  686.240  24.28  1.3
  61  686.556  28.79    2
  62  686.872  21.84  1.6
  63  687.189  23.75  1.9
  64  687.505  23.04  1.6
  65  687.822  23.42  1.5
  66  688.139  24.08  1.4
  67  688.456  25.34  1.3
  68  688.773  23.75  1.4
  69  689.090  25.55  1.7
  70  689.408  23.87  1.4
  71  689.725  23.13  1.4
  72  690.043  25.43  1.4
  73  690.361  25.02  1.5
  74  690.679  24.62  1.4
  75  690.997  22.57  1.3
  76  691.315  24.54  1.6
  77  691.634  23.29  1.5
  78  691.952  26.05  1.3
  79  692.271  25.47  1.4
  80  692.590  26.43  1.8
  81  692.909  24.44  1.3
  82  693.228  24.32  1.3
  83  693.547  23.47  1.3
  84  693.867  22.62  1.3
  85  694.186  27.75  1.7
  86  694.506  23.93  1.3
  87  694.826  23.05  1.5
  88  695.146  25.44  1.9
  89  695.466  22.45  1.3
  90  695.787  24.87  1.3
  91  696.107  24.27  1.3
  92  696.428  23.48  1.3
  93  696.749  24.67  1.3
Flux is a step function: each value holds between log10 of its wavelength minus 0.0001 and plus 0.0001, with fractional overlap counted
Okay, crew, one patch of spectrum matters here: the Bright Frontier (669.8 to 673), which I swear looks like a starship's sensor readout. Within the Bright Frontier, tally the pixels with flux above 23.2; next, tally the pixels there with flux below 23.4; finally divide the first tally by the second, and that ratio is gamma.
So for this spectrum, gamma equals 1.0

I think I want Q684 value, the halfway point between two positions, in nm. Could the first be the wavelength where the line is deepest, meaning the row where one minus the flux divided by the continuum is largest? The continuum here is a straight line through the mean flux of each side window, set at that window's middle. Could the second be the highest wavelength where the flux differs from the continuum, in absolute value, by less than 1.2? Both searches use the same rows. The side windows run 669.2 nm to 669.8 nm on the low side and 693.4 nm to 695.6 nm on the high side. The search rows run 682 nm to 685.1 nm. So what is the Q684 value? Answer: 683.72 nm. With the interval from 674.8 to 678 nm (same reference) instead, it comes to 677.60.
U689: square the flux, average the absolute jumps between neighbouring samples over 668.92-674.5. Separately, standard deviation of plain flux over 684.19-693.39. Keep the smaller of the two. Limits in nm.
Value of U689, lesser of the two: 1.4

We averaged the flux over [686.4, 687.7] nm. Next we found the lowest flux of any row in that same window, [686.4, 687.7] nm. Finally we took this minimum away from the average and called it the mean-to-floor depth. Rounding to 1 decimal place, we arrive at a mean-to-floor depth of 2.5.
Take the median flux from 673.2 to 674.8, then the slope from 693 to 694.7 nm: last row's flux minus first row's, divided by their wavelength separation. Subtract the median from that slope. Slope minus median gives -25.2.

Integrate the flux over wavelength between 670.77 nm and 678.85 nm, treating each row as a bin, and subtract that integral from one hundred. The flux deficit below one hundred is -95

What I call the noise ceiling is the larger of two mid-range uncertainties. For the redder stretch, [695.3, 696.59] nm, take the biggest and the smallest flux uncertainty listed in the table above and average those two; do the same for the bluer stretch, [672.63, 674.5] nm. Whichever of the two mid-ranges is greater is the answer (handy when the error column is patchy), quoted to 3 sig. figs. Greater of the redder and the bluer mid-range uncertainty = 1.35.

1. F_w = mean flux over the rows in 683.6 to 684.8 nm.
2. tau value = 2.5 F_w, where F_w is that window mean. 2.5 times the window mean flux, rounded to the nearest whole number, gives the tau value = 67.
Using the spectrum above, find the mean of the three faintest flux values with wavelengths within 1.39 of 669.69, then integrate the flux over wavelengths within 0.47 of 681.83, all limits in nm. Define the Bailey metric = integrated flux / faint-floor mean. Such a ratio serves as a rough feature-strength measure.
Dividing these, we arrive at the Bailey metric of 1.2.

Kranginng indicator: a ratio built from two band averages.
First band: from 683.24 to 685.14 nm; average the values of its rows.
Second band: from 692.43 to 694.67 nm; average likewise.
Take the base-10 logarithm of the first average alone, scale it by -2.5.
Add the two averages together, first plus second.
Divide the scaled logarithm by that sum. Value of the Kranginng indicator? -0.0696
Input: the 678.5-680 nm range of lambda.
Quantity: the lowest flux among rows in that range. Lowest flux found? 21.08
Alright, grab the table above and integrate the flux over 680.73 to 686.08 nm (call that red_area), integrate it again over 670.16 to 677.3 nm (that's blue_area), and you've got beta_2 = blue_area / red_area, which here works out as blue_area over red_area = 1.26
